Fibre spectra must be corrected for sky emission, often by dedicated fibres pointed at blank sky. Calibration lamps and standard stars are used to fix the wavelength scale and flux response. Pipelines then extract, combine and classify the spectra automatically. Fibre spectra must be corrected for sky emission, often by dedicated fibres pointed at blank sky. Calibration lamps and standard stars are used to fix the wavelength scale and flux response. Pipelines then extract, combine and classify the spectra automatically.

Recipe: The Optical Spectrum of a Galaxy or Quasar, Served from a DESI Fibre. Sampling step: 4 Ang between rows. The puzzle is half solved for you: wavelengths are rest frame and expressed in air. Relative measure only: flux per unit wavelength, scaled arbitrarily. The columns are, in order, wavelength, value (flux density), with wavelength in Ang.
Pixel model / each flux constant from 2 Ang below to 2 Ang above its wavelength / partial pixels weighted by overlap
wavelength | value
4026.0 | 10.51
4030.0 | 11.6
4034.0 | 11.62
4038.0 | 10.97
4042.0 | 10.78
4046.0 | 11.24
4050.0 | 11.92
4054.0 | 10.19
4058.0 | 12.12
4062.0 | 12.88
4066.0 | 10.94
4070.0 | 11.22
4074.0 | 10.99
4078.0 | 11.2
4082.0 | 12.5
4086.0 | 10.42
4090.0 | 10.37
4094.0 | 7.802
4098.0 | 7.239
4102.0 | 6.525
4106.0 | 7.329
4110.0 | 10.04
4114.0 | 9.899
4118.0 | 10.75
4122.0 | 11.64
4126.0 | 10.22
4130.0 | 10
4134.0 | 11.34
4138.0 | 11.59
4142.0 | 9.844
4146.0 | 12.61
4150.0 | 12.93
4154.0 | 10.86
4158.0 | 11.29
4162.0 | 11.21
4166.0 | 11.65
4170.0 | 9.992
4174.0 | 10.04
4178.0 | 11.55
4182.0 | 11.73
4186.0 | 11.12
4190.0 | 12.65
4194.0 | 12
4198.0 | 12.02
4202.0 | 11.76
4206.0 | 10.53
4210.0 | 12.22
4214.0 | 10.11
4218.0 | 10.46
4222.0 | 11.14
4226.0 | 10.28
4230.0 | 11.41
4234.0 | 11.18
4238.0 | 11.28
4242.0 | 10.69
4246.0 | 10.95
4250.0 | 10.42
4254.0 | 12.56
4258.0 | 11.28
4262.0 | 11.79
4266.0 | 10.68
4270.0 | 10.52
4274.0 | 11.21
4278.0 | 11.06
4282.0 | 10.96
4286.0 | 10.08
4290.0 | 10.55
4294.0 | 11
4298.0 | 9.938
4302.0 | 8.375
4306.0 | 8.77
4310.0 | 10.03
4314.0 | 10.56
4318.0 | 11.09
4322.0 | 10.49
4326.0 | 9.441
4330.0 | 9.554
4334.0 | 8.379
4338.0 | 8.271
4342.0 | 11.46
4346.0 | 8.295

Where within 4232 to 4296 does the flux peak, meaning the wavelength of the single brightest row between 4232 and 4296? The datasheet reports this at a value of 4254.0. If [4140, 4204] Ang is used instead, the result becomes 4150.0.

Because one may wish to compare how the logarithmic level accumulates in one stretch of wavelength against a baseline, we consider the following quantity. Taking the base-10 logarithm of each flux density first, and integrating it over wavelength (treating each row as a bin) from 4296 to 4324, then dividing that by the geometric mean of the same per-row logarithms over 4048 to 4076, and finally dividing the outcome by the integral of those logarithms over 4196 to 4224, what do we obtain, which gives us 0.90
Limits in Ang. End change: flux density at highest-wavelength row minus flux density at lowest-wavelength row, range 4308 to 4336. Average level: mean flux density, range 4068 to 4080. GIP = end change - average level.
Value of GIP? -13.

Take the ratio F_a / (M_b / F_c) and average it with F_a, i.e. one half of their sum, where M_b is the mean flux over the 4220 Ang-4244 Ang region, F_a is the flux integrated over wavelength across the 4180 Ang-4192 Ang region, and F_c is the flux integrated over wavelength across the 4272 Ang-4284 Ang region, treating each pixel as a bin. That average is 929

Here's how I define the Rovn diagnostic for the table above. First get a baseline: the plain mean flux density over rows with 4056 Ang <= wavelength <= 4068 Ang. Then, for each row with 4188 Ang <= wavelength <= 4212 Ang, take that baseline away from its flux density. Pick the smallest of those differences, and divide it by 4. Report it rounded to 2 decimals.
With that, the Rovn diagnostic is -0.36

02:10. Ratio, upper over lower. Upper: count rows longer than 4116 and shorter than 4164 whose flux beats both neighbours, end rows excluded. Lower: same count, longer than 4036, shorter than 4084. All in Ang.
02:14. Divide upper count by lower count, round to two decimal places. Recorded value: 1.33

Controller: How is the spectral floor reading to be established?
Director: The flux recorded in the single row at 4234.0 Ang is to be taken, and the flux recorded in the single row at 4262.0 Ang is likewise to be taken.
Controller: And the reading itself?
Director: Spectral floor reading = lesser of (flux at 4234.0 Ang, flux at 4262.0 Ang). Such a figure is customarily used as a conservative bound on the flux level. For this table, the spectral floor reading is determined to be 11.2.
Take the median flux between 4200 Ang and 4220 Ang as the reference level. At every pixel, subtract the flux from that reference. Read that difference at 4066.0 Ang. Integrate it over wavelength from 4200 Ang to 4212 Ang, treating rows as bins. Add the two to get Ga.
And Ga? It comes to -12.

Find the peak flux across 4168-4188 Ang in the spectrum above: 11.73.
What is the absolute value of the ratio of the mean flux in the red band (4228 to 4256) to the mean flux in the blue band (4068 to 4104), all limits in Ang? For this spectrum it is 1.14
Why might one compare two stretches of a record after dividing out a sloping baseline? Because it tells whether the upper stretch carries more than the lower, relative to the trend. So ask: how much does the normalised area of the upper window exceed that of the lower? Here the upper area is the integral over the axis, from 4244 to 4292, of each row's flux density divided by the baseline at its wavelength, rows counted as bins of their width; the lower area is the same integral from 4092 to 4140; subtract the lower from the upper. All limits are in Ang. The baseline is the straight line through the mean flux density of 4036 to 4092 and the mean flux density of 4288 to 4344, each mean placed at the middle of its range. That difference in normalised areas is 10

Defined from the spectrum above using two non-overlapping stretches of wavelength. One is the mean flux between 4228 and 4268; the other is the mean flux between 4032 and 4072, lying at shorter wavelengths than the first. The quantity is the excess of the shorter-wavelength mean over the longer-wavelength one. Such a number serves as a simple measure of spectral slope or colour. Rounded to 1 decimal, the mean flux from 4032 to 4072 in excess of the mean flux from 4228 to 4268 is 0.2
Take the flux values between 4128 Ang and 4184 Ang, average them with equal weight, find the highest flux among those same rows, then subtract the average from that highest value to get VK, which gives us 1.7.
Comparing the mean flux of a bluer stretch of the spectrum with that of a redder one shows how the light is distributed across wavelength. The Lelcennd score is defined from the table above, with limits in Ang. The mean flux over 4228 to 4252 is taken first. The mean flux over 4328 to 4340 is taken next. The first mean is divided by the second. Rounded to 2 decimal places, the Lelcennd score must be 1.26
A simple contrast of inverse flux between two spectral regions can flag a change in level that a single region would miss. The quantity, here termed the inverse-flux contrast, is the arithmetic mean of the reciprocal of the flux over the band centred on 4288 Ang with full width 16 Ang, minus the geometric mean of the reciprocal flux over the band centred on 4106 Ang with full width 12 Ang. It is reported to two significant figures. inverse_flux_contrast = -0.034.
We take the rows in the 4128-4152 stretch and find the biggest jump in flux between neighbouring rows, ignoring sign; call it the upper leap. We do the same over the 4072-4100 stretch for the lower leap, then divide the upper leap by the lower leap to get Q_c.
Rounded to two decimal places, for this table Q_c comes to 1.08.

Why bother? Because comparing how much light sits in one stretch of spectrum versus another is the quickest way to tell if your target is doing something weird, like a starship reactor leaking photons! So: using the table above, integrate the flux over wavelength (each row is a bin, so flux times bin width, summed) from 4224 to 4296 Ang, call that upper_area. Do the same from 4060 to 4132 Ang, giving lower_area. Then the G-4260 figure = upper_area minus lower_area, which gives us 64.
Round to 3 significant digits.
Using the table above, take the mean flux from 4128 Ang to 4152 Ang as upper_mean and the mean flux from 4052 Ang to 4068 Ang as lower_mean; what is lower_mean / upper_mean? 1.01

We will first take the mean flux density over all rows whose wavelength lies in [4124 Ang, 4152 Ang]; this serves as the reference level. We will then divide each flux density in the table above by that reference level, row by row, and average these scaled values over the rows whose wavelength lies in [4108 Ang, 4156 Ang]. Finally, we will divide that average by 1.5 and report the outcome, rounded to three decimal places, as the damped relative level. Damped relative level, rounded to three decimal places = 0.652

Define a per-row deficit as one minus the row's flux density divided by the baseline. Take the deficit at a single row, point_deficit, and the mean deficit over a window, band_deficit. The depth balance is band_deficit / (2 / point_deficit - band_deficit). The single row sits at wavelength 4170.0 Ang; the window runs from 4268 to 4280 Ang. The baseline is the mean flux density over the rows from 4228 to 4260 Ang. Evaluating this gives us 0.0014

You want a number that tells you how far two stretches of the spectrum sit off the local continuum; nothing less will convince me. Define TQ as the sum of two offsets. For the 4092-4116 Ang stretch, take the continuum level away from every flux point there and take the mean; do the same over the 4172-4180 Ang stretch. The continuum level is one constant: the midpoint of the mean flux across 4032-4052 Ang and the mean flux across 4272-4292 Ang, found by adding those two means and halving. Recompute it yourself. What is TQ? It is -3.1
